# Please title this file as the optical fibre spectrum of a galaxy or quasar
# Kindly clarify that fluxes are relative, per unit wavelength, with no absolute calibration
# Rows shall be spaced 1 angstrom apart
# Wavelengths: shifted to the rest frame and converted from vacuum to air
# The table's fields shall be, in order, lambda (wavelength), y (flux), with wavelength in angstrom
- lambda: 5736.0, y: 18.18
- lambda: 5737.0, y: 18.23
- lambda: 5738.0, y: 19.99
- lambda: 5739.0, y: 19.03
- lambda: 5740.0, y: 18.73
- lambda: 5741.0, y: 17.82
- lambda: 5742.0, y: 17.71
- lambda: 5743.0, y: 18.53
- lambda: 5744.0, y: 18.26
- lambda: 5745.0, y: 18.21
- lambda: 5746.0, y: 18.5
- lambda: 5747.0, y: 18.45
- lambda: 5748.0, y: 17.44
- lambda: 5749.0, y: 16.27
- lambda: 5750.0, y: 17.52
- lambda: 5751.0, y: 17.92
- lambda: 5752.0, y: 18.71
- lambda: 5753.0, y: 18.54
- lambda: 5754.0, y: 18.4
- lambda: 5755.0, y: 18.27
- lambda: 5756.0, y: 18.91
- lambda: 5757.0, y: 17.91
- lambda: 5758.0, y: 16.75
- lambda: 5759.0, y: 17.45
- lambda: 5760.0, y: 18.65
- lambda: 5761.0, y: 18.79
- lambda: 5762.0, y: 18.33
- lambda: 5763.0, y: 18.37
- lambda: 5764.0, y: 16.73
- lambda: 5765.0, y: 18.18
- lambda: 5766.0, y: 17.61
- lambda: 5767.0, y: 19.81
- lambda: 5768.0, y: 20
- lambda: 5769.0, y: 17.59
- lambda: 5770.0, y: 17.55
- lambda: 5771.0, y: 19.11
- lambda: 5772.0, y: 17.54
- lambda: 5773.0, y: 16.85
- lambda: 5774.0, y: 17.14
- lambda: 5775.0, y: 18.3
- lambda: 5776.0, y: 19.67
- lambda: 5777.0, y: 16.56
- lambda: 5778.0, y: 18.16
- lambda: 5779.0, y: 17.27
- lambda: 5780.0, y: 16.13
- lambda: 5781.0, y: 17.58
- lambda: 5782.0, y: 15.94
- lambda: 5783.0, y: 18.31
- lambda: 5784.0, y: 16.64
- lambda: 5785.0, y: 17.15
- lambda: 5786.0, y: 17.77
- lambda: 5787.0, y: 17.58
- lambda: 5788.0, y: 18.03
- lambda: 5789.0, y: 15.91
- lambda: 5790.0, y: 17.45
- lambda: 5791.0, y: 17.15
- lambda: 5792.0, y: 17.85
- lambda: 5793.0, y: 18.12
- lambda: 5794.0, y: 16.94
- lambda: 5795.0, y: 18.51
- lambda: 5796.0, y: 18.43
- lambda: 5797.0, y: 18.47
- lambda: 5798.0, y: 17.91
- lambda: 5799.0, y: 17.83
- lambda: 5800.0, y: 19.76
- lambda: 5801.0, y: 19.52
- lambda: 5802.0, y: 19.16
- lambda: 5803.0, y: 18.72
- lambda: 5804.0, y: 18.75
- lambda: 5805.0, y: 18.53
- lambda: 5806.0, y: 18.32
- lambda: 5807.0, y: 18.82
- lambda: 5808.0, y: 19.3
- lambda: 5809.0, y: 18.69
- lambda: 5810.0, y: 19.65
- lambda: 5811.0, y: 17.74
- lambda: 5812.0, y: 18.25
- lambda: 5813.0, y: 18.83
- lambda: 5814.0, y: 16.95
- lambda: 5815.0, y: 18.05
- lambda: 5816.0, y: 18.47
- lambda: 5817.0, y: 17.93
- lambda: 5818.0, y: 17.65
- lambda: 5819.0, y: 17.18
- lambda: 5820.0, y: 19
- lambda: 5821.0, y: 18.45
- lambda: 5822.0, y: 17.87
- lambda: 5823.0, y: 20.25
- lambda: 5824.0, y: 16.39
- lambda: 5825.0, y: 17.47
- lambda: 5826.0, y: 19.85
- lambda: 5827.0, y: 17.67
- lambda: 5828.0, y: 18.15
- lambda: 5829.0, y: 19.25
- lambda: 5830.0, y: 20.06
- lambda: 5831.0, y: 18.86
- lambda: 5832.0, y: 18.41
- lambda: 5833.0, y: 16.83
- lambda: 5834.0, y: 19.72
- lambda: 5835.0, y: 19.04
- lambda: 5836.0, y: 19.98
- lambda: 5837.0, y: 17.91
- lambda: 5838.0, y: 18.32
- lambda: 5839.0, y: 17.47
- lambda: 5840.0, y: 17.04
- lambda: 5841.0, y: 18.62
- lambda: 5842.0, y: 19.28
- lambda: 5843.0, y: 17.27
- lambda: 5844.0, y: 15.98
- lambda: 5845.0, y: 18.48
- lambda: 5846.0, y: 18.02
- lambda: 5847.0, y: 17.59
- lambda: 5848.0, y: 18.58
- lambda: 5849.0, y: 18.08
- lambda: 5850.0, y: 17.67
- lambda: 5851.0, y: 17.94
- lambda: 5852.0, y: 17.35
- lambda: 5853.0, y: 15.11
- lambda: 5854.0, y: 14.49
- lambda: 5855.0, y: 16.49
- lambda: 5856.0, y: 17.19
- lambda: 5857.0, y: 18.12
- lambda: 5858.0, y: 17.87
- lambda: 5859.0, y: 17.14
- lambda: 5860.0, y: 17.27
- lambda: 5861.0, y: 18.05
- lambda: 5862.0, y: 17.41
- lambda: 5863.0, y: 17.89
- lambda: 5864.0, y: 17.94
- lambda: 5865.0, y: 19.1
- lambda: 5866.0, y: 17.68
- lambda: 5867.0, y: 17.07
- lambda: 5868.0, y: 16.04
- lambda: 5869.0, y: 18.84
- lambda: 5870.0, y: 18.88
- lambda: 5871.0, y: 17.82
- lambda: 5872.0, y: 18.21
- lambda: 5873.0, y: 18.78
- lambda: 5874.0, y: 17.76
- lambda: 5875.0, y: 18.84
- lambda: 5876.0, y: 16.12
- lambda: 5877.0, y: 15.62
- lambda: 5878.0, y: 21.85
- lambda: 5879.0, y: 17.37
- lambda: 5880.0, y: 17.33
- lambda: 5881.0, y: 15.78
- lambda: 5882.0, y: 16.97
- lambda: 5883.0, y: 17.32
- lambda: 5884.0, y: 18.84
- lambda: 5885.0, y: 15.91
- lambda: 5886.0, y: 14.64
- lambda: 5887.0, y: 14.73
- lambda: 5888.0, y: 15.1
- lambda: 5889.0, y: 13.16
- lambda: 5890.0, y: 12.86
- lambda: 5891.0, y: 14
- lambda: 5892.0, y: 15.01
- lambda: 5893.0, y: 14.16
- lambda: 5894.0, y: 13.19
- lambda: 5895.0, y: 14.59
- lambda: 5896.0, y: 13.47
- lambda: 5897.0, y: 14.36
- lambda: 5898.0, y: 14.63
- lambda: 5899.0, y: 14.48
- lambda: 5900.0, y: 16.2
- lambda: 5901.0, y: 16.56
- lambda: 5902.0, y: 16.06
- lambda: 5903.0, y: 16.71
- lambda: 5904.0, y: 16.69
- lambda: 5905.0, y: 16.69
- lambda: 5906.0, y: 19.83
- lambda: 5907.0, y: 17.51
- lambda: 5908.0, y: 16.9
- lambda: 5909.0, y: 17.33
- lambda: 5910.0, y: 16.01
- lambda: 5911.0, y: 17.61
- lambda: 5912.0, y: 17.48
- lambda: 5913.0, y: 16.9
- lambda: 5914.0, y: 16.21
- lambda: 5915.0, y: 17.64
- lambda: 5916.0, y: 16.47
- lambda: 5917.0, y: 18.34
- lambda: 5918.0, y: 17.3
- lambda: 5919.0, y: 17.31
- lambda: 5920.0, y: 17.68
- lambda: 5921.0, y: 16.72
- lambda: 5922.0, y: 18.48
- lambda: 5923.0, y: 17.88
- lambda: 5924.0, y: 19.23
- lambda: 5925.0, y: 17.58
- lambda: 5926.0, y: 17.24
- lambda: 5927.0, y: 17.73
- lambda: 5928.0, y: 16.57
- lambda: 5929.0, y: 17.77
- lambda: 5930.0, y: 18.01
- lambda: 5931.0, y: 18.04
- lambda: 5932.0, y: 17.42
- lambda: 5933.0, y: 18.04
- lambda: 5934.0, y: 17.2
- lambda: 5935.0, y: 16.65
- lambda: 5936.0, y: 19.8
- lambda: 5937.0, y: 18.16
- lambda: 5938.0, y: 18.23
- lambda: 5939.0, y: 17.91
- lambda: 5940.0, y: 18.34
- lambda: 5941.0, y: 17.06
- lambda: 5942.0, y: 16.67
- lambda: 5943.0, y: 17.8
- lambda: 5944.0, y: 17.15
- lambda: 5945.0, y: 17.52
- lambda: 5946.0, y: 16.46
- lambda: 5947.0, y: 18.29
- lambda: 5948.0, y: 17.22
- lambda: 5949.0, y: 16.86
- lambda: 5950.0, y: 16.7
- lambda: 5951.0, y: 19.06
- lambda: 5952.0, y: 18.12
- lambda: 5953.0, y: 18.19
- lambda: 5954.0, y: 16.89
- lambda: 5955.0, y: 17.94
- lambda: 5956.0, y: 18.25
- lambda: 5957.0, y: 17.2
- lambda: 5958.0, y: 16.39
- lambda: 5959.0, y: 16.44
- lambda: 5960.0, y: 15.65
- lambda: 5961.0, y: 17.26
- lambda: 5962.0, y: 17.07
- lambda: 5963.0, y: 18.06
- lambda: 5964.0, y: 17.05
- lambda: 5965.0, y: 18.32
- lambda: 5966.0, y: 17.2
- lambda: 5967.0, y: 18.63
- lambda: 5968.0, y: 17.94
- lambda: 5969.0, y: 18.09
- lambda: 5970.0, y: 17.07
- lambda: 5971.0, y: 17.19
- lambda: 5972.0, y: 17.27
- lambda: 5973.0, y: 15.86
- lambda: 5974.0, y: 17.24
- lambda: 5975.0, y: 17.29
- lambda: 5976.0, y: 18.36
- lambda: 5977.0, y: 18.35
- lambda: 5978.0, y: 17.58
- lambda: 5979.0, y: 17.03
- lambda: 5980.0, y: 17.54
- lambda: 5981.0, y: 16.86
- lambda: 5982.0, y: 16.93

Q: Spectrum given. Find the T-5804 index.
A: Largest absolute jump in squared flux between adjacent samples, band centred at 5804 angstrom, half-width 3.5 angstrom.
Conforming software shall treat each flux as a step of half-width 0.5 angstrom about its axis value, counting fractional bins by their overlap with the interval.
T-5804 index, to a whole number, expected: 19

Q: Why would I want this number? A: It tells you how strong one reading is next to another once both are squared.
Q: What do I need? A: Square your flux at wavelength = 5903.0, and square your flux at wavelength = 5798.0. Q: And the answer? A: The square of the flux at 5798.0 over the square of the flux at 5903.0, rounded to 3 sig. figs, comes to 1.15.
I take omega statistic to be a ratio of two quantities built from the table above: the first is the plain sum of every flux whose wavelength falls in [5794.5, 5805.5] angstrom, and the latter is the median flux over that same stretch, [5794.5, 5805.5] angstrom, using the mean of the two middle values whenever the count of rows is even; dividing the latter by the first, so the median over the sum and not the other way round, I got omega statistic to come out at 0.0901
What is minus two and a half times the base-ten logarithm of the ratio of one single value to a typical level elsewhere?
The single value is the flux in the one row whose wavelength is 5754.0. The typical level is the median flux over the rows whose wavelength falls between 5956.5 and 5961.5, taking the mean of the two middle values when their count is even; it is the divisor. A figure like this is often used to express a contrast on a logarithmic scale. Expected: -0.12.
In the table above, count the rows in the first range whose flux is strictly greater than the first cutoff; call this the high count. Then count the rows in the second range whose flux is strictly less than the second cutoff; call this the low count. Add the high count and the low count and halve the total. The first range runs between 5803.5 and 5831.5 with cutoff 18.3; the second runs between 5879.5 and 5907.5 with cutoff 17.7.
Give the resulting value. 21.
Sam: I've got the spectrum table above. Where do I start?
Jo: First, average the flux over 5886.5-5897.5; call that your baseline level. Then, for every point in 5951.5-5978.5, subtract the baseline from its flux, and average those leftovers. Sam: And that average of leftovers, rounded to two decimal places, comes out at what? 3.38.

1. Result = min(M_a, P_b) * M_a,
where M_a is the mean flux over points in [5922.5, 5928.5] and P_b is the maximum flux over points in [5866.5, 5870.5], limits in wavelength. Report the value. 313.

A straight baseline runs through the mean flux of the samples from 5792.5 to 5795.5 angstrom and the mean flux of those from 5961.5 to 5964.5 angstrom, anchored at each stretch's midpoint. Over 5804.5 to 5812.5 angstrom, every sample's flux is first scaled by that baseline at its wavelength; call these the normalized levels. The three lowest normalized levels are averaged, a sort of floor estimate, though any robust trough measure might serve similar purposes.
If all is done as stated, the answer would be 1.02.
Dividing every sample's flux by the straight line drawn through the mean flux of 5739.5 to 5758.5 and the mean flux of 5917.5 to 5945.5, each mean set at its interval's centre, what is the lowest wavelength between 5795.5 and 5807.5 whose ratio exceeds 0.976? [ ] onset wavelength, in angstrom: 5796.0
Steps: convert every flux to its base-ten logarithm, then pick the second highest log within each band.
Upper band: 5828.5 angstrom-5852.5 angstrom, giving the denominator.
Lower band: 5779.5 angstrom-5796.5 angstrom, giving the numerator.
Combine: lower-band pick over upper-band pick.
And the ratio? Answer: 0.973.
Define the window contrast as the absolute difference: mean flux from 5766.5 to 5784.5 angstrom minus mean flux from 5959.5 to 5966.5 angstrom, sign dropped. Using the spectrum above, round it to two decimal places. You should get 0.56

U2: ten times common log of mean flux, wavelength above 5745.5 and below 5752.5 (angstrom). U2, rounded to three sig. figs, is 12.5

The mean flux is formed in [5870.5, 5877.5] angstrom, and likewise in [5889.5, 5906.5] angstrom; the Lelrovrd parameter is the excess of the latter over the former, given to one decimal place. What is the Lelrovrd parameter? -2.3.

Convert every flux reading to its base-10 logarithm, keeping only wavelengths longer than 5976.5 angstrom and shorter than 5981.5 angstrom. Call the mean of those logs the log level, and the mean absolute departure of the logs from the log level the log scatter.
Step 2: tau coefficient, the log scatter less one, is -0.990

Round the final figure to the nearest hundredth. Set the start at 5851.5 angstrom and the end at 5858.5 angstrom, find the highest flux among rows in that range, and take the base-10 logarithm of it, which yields 1.26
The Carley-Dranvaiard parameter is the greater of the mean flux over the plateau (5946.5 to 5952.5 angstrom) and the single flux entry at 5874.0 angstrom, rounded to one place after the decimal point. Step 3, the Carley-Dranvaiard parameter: 17.8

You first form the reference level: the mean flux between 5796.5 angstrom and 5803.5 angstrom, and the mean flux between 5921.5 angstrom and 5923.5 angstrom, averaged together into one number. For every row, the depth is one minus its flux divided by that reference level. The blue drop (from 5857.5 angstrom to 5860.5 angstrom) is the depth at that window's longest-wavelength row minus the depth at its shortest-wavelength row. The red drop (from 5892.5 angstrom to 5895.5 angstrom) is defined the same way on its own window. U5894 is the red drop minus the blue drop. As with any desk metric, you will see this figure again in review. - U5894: -0.056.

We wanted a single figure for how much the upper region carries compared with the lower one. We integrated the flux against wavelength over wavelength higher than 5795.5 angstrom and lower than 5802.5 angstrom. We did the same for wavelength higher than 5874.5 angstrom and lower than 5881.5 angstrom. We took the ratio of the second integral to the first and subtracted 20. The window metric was -19.1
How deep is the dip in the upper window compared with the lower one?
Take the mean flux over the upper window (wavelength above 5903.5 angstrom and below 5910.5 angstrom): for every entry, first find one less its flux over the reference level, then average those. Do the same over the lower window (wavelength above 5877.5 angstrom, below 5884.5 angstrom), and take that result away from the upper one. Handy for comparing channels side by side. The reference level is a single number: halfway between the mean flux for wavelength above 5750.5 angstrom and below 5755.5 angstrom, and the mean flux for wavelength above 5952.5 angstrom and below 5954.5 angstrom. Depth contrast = 0.04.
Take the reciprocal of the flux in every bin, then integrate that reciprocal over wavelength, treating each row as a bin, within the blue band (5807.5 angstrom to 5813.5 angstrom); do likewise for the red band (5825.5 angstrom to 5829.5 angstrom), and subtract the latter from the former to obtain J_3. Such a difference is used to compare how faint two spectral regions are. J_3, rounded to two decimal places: 0.11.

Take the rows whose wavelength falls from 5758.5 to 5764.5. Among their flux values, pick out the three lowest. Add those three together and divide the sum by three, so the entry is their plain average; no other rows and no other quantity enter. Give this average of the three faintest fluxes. 17.5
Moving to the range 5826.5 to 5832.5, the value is 18.1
